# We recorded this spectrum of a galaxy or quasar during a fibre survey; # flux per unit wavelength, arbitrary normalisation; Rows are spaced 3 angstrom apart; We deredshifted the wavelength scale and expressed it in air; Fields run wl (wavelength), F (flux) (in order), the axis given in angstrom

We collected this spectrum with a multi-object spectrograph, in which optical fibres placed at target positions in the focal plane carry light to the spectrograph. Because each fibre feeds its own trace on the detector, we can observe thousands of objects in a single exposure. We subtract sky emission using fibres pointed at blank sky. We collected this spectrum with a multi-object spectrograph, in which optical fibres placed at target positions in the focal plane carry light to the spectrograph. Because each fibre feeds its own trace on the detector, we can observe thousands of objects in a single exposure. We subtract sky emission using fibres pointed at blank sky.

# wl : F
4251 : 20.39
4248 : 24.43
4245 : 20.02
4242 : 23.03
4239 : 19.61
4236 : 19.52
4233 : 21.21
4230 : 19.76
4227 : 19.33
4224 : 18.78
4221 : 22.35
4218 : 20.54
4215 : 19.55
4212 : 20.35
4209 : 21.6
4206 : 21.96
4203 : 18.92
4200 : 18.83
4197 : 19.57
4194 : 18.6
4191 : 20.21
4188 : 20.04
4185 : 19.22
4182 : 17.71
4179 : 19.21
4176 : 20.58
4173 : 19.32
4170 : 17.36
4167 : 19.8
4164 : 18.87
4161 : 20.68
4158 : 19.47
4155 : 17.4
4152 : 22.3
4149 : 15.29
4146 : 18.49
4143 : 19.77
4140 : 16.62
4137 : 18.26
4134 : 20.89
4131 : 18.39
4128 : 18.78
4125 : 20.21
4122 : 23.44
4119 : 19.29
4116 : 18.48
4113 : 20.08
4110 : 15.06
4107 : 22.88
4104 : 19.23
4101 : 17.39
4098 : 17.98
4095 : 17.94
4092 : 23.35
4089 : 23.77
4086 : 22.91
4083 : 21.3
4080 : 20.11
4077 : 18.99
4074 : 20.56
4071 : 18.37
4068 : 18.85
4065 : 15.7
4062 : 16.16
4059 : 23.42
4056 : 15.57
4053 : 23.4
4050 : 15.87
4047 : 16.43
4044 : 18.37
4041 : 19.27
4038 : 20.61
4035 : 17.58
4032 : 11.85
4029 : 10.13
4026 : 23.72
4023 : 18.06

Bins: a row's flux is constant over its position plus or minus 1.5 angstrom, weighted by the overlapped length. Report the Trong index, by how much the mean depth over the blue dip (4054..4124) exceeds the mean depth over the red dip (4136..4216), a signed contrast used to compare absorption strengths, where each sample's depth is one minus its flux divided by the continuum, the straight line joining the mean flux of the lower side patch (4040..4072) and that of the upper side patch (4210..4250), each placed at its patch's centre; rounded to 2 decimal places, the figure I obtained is -0.08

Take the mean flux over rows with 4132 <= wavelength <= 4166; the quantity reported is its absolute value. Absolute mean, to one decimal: 18.9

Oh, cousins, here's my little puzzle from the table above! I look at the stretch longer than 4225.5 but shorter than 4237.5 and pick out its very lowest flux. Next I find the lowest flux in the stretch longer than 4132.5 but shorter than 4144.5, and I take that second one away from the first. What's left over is 2.7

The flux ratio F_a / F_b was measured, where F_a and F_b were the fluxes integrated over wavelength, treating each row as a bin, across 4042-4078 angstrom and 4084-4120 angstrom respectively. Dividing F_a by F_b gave 0.93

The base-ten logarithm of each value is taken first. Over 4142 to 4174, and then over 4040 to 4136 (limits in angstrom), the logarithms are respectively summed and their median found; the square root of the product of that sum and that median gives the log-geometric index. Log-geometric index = 4.24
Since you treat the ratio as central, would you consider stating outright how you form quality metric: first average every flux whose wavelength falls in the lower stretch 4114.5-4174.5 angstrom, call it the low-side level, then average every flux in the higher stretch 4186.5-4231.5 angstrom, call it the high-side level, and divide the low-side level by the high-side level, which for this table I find 0.96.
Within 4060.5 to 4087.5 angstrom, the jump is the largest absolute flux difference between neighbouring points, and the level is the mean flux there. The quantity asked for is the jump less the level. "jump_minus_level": -16.1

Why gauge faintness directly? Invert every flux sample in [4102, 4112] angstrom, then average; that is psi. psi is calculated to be 0.054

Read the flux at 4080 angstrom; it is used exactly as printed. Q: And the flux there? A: 20.11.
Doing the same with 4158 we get 19.47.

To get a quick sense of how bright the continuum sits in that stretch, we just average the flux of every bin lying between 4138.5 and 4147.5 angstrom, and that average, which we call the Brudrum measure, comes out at 18.3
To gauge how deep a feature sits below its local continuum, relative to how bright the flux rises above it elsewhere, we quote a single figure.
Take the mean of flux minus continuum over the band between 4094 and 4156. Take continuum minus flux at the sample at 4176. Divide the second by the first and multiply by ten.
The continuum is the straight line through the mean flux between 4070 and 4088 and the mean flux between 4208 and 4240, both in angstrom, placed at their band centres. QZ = 2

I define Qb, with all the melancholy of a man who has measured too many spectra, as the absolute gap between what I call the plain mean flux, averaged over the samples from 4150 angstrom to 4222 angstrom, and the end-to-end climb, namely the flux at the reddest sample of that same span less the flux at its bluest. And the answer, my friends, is 19.7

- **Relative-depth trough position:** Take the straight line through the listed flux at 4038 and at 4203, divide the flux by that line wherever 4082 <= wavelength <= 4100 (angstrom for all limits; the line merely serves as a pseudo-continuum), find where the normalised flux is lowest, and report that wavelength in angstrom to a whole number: 4095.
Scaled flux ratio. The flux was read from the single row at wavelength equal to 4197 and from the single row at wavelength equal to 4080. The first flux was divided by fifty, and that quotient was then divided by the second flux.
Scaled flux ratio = 0.019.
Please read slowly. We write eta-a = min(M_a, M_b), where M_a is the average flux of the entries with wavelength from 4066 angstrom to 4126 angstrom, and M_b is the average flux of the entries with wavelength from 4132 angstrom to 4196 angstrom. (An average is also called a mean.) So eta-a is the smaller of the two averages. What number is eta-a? 19.1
